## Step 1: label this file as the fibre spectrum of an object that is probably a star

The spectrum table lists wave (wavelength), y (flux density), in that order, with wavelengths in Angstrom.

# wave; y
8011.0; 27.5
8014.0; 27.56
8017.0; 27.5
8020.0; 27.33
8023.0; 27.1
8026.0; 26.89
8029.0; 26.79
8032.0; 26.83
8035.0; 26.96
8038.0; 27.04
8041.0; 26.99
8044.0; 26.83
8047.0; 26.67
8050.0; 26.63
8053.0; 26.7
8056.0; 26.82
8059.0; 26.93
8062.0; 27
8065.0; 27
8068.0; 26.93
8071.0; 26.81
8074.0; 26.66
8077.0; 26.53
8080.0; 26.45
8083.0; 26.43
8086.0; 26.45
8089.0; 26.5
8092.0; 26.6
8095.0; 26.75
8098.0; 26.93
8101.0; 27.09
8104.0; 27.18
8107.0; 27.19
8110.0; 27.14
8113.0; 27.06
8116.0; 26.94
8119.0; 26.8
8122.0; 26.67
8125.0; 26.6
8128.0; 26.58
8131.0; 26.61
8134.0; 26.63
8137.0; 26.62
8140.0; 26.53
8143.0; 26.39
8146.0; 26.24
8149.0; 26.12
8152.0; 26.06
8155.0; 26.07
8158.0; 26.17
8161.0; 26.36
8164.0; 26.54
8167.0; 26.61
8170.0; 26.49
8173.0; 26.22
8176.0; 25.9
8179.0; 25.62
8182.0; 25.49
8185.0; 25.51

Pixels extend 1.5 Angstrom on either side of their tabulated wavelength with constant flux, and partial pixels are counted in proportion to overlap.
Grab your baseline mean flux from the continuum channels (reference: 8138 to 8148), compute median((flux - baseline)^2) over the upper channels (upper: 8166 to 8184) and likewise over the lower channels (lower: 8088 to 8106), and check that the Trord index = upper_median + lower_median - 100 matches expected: -99.6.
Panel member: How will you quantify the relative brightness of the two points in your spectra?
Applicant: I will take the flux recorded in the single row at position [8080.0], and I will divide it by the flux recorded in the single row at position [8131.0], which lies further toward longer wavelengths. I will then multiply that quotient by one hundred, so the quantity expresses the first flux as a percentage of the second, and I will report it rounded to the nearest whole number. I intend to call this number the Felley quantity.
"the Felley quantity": 99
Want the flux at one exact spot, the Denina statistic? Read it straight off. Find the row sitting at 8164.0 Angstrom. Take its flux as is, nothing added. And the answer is 26.54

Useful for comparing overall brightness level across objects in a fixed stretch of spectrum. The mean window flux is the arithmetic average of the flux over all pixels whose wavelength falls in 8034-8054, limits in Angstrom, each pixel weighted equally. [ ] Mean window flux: 26.83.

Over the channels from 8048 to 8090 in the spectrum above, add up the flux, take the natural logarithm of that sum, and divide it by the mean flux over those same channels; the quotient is 0.2218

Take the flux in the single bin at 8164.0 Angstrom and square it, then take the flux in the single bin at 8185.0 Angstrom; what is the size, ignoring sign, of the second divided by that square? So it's 0.0362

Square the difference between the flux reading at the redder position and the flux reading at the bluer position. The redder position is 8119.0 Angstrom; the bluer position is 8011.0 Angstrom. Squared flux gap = 0.49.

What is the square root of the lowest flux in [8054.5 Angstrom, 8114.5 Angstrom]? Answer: 5.14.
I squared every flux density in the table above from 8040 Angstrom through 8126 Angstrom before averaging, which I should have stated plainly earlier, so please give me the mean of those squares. 718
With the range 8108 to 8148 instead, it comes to 712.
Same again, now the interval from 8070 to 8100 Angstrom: 708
